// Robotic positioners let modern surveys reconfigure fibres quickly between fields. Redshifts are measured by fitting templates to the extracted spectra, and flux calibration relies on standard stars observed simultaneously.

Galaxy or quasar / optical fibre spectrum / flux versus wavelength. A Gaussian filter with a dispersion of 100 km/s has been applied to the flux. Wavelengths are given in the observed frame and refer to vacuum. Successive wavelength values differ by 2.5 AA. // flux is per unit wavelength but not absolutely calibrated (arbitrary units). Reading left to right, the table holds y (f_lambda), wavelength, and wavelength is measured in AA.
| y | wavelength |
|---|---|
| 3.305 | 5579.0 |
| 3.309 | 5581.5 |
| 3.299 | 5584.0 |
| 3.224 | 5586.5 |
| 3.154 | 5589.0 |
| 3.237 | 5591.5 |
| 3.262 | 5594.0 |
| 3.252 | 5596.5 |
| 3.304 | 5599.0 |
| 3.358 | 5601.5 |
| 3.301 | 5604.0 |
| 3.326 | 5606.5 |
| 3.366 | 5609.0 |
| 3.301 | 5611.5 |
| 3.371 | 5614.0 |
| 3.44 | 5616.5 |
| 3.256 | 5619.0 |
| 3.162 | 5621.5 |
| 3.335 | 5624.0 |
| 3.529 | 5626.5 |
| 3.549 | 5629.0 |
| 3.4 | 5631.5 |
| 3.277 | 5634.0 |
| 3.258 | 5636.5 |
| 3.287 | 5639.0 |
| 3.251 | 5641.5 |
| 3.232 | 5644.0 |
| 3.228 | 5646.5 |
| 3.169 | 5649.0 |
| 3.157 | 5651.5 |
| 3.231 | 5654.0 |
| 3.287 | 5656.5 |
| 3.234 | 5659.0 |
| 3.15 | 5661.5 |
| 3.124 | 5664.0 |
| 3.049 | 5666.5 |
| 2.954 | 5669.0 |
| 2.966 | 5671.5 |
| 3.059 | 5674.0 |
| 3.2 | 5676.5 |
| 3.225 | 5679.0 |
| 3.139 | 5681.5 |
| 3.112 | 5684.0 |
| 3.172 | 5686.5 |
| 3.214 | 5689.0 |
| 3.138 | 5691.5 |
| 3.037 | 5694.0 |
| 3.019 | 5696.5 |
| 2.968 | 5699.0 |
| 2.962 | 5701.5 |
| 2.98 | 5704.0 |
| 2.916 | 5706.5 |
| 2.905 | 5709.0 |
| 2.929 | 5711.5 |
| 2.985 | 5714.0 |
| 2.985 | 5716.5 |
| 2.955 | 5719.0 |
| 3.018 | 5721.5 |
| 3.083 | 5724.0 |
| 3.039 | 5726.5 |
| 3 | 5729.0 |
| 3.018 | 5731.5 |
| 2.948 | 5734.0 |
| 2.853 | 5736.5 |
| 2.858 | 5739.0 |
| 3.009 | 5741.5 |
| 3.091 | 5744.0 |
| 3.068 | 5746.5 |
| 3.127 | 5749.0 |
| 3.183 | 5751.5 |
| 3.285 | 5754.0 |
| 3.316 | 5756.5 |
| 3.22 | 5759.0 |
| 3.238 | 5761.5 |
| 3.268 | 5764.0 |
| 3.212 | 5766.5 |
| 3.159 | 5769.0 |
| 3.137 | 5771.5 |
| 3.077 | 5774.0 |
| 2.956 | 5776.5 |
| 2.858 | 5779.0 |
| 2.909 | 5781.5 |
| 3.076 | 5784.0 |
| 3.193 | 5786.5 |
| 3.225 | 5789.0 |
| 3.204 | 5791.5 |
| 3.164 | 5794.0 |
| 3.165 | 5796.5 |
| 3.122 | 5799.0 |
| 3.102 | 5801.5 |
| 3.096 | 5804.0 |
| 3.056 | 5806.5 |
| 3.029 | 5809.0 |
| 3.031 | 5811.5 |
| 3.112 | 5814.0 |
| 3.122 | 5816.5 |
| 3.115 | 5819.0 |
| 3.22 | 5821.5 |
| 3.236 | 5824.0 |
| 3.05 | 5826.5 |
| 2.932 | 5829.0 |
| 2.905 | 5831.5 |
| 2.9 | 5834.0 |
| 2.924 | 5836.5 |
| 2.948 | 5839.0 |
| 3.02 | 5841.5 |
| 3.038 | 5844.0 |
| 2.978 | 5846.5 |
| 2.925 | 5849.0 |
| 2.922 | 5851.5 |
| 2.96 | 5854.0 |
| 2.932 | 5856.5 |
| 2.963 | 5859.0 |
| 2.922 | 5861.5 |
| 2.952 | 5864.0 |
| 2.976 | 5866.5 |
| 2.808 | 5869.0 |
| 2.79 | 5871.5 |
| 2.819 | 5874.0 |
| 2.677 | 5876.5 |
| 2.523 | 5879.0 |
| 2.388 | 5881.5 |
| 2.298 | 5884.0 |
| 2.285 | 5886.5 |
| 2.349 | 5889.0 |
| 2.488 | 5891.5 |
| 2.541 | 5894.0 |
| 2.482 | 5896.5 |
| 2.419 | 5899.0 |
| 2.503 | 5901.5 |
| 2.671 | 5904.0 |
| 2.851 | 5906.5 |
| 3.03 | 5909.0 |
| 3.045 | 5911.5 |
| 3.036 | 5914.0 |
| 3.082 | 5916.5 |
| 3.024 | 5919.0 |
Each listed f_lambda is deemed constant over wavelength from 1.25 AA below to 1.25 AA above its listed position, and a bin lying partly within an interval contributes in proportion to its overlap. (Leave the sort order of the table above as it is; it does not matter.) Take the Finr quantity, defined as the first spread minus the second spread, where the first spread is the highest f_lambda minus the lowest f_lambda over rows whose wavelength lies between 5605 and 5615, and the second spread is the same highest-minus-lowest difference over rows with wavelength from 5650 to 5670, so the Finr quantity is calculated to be -0.26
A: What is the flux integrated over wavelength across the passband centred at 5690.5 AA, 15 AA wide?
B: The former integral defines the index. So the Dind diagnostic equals 47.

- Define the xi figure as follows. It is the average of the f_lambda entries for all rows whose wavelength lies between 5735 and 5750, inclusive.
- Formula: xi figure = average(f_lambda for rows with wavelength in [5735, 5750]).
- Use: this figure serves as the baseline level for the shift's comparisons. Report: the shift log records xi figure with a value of 3.00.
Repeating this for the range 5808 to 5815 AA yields 3.06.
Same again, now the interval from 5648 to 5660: 3.22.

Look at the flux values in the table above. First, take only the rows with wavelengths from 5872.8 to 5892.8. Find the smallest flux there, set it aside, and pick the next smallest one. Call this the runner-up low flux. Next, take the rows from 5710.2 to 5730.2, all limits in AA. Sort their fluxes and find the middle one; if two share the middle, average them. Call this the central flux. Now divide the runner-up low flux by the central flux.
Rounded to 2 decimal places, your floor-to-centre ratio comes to 0.77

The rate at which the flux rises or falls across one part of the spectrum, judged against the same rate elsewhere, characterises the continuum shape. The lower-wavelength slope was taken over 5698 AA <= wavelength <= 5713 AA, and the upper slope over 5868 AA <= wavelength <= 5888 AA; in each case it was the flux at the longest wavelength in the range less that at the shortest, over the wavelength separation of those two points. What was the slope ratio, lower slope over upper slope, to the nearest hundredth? 0.10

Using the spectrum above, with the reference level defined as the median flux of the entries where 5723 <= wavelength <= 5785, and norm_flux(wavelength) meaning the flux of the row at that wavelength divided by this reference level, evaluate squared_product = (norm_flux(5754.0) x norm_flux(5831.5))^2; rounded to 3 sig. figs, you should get 1.02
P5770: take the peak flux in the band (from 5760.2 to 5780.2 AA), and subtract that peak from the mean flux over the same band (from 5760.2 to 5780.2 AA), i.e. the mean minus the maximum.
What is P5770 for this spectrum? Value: -0.15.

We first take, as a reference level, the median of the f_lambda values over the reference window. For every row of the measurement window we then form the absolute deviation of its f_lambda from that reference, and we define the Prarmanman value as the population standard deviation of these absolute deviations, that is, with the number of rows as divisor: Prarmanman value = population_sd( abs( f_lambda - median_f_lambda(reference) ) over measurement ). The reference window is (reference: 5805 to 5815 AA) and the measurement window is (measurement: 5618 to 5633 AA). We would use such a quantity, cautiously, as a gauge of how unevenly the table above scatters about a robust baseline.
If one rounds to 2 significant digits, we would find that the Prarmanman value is 0.14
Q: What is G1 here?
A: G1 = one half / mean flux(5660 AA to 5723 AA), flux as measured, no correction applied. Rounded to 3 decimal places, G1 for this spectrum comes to 0.164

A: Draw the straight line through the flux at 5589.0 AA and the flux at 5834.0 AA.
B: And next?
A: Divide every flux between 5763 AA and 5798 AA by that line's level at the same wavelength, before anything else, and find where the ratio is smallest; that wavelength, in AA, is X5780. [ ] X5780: 5779.0 AA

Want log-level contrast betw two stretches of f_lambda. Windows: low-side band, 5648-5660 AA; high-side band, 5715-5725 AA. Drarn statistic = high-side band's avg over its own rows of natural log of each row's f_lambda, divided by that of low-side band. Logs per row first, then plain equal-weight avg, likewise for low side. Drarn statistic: 0.943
